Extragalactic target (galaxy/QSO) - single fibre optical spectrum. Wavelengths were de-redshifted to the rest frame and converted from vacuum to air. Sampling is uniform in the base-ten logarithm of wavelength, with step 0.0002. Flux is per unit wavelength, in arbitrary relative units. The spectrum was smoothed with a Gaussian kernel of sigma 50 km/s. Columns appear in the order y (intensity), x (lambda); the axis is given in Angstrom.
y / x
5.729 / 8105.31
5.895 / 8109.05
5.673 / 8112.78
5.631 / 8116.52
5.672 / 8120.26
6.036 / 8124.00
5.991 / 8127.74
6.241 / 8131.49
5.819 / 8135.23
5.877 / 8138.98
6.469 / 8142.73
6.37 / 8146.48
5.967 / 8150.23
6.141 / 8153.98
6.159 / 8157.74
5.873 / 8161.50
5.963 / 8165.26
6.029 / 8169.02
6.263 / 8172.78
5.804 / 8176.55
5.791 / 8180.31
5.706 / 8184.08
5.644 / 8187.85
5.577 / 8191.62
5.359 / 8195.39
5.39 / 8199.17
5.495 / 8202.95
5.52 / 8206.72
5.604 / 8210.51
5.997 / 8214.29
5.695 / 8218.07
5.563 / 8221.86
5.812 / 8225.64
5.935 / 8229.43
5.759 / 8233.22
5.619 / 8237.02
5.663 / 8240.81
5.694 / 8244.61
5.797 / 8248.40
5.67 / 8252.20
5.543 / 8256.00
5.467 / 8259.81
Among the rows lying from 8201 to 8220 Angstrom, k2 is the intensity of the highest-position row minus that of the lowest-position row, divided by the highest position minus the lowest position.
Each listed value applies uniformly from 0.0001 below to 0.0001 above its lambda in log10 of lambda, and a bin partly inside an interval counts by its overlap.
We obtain 0.013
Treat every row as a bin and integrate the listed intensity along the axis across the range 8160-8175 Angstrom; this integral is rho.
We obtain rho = 90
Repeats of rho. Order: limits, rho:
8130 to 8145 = 92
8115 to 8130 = 88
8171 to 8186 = 88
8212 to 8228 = 92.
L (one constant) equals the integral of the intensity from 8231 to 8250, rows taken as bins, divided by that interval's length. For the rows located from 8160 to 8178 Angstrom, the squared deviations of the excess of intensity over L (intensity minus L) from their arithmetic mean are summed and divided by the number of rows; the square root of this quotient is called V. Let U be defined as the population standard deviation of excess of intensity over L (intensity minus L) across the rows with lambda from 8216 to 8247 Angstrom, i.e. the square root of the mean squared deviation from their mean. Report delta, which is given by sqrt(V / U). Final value 1.20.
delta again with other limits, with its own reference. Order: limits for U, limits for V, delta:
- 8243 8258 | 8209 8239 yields 1.28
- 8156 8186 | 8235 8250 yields 0.60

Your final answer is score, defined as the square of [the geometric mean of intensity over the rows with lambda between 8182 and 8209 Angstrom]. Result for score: 30.5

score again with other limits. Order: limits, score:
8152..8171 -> 36.4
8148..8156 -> 36.6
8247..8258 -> 32.1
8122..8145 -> 36.8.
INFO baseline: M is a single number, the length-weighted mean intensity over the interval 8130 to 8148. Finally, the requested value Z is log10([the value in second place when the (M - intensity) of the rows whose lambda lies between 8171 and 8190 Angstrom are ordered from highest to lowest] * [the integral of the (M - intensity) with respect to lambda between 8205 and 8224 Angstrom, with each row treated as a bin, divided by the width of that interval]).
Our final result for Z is -0.7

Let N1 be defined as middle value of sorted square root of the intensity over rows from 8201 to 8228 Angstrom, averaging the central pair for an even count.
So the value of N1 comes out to 2.37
